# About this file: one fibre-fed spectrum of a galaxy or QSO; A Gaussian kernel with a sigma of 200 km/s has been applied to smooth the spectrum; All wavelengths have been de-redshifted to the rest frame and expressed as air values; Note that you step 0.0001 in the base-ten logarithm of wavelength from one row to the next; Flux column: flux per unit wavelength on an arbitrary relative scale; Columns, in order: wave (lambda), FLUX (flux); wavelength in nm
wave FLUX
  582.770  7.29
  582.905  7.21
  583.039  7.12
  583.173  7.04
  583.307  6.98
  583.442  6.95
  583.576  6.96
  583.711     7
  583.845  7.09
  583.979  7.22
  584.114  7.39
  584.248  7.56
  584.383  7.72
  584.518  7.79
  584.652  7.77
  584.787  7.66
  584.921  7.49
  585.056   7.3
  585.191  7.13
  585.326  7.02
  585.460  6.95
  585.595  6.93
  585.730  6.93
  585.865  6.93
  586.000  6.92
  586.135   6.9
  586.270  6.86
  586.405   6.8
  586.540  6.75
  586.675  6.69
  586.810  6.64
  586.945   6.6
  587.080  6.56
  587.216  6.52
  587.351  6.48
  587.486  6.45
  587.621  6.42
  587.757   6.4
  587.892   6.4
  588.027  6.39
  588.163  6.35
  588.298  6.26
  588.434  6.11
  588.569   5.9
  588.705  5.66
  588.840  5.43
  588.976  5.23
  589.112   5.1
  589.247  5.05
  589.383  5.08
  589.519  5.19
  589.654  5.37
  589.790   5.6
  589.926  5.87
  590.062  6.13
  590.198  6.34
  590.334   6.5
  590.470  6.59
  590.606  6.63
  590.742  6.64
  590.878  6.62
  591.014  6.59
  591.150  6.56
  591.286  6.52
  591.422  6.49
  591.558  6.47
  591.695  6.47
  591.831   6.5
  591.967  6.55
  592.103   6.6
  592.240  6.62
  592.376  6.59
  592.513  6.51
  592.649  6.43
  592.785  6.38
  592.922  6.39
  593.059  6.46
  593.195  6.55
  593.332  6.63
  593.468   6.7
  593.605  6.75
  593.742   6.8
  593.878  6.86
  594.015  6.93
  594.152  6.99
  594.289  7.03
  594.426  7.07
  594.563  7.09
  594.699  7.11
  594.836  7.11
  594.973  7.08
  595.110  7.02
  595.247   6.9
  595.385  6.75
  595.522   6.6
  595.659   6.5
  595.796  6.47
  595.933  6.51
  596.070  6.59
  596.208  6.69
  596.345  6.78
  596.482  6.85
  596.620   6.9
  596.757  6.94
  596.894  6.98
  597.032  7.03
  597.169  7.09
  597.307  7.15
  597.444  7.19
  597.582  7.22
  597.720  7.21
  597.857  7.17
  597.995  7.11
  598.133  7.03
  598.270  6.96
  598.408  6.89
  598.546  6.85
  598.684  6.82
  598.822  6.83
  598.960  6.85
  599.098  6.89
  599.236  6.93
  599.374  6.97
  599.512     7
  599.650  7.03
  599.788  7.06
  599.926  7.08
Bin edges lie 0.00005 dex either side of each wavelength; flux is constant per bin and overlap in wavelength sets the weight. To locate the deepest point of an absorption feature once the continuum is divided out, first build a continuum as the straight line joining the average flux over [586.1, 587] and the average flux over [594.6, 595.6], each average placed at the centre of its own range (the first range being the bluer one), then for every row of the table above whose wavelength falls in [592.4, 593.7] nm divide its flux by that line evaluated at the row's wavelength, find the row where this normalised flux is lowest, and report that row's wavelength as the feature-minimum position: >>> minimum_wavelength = 592.785 nm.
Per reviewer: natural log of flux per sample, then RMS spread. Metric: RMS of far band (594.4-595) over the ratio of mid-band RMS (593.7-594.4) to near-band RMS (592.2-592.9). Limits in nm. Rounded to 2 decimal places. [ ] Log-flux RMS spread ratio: 1.90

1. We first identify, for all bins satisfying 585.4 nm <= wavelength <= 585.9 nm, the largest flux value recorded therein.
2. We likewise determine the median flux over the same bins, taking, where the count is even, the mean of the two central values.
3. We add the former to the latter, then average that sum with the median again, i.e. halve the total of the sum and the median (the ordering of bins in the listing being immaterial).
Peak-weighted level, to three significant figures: 10.4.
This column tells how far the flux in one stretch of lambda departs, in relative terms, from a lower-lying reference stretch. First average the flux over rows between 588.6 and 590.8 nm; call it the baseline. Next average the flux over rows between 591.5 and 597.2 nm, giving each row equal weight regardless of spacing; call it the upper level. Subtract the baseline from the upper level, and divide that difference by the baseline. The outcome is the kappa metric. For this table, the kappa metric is 0.17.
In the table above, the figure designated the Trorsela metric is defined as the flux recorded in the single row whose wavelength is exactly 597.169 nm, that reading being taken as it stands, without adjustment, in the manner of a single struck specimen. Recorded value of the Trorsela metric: 7.09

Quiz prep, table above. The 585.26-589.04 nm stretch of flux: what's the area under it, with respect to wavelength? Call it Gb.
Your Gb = 25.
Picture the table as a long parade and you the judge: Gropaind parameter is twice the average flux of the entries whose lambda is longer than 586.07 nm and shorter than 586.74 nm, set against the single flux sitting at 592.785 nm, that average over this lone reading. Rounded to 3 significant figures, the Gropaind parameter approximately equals 2.13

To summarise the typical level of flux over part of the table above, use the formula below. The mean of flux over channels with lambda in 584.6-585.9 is 7.21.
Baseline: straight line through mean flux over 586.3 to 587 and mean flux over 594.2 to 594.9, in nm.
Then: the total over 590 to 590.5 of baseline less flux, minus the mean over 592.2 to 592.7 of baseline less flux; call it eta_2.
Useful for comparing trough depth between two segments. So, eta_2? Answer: 1.5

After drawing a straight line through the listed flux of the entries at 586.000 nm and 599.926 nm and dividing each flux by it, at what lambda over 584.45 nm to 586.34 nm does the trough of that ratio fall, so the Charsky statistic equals 586.270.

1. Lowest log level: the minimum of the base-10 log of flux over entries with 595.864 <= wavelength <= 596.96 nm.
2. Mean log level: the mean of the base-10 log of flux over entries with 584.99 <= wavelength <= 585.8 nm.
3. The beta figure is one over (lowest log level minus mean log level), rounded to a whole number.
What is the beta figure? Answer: -29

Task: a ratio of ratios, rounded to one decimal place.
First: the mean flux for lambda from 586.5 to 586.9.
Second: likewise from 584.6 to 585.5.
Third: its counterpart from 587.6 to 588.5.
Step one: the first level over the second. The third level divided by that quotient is 6.9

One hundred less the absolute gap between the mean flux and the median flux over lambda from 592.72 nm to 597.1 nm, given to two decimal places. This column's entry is 99.97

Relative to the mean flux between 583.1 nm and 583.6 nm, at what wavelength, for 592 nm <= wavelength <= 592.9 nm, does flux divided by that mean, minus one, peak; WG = 592.240 nm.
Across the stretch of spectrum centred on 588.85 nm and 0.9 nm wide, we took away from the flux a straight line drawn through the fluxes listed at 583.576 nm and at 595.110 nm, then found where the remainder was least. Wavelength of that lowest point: 589.247 nm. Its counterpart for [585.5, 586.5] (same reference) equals 586.405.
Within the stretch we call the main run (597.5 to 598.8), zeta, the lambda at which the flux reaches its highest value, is 597.582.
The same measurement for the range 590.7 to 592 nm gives 590.742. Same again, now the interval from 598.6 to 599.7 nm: 599.650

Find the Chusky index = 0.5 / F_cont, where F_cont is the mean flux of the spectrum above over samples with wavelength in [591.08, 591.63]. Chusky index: 0.077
